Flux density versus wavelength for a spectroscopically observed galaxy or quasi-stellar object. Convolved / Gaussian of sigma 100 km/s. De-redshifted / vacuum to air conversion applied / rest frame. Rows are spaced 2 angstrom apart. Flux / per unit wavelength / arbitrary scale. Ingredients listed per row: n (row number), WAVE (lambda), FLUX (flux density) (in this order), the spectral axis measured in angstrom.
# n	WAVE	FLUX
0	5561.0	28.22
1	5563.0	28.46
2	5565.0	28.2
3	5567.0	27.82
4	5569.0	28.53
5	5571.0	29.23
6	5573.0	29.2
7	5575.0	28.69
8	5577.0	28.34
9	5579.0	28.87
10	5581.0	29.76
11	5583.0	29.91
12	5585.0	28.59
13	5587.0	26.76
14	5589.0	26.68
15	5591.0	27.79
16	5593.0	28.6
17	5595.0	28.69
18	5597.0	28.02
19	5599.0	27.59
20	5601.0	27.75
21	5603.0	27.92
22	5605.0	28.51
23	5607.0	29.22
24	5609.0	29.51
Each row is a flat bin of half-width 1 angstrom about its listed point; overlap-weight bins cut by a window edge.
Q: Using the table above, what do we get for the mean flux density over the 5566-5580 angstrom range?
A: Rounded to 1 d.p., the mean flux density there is 28.7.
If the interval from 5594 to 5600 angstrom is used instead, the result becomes 28.1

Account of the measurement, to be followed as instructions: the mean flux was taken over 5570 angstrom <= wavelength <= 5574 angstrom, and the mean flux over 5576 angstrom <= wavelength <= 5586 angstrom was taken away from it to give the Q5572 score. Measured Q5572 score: 0.12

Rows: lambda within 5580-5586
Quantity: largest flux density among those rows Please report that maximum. 29.91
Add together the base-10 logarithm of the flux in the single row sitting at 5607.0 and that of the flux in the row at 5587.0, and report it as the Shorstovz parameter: 2.89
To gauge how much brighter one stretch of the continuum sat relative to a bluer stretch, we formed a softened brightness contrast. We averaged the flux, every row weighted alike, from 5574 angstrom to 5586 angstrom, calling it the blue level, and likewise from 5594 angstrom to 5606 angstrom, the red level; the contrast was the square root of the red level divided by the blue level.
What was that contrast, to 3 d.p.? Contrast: 0.984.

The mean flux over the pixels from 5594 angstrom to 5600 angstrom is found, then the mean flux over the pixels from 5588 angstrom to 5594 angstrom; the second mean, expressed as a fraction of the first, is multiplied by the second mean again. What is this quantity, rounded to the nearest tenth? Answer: 27.3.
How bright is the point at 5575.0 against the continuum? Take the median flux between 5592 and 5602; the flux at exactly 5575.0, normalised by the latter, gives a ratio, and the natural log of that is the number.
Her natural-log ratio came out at 0.024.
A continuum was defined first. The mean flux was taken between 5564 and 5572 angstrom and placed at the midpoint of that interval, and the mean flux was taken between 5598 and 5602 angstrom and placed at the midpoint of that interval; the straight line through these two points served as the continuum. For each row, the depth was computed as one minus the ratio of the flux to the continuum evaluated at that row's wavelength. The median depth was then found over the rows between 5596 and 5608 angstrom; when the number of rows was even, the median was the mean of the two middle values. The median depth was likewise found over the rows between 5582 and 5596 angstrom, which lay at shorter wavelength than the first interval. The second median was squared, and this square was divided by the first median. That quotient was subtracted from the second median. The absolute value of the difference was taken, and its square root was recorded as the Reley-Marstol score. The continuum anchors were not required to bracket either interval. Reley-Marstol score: 0.13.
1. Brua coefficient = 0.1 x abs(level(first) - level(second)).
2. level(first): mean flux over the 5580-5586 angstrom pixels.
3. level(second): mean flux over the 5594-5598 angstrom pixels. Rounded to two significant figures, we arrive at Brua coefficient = 0.11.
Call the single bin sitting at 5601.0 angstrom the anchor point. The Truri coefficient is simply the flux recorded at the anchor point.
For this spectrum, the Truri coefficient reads 27.75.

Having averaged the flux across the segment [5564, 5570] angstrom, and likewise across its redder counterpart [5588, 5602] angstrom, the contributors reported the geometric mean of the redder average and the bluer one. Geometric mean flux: 28.0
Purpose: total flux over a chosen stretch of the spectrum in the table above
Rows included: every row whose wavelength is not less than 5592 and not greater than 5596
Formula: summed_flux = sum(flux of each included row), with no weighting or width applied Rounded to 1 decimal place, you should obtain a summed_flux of 57.3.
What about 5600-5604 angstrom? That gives 55.7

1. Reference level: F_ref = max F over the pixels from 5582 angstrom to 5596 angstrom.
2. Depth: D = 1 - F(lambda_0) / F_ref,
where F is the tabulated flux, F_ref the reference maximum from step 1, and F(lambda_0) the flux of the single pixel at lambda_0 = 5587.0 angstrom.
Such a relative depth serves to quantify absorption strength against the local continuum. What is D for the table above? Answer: 0.11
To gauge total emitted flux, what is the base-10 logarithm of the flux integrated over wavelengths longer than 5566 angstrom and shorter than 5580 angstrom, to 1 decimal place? 2.6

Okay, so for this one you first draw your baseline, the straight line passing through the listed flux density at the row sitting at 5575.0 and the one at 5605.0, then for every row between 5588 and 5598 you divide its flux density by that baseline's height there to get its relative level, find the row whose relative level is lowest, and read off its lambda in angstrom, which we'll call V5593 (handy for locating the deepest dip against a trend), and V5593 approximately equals 5589.0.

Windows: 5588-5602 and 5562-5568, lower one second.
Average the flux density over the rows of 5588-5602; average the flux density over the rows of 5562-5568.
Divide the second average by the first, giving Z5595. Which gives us 1.01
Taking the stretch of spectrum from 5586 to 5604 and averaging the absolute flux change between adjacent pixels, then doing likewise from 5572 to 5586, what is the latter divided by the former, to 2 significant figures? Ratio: 1.4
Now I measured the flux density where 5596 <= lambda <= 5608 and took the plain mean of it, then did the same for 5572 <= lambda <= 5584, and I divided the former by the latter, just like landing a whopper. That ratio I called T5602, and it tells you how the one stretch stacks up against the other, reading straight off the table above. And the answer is 0.97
